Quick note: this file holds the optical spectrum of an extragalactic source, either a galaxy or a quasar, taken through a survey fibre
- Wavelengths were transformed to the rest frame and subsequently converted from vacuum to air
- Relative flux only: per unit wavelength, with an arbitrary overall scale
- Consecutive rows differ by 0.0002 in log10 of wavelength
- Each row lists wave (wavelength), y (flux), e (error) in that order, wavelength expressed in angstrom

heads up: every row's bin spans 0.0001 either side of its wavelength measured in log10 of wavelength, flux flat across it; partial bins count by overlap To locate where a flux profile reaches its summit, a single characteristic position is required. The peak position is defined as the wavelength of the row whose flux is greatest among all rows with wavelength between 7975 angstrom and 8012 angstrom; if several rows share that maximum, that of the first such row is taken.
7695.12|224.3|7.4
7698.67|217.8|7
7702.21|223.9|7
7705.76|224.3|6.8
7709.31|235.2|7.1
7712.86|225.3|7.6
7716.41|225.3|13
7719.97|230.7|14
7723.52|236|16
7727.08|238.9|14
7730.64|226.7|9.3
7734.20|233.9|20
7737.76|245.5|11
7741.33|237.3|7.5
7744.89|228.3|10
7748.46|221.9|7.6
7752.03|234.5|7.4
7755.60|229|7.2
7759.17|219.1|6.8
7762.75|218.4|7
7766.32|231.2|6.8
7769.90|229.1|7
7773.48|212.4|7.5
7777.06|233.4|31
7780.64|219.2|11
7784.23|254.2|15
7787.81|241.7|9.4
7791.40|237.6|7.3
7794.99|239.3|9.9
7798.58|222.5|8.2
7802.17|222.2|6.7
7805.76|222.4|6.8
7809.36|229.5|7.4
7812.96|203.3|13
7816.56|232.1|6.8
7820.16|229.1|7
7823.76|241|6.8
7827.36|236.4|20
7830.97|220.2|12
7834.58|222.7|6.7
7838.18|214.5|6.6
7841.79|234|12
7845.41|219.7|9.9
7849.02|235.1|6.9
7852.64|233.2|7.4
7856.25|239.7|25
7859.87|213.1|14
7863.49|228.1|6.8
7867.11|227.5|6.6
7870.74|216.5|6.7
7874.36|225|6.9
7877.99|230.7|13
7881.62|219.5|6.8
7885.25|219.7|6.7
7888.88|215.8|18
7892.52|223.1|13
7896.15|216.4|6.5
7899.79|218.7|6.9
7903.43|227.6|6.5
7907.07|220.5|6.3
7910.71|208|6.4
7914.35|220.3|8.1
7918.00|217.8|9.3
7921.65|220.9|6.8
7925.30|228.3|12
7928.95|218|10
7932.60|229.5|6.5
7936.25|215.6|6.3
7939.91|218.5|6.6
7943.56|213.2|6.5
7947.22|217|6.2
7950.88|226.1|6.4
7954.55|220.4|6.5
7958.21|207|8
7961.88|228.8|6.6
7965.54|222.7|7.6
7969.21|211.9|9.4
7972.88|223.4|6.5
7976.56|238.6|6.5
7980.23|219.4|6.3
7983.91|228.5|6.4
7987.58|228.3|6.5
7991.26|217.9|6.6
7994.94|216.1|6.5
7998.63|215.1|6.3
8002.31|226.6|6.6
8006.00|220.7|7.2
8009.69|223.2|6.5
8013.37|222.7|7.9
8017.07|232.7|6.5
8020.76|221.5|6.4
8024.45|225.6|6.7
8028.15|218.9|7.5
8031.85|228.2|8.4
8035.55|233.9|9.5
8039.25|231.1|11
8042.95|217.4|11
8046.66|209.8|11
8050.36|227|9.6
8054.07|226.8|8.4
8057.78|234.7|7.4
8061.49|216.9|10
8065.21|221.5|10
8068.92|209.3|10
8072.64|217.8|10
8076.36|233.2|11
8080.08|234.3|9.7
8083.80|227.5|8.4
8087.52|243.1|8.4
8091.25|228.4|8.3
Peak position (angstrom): 7976.56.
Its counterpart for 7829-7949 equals 7856.25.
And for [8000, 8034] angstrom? 8017.07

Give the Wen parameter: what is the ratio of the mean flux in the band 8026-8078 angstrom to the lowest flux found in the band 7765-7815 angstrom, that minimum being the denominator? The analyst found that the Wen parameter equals 1.10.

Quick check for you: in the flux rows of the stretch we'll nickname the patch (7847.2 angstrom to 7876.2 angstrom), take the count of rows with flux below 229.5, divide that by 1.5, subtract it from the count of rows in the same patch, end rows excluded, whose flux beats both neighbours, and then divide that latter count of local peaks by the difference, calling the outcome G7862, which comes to -1.5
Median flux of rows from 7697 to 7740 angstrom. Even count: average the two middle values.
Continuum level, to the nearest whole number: 229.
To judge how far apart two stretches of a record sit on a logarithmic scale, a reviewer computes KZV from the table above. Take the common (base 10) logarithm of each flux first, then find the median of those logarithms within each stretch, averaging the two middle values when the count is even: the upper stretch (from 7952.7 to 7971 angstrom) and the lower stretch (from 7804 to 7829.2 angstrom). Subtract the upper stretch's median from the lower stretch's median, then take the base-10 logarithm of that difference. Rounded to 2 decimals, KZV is -1.76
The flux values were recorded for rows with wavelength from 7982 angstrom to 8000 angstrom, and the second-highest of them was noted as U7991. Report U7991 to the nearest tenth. 228.3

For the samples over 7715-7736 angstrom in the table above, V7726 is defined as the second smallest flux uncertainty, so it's 13.0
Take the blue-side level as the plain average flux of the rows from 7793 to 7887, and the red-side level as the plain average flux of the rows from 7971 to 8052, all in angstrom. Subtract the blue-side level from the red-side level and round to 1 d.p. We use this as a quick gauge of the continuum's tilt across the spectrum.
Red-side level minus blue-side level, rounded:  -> -2.1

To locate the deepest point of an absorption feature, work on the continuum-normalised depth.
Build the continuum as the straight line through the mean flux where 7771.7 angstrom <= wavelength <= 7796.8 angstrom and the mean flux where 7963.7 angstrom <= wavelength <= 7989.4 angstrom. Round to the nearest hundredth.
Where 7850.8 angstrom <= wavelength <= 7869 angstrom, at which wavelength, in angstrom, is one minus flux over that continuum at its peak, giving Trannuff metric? 7859.87 angstrom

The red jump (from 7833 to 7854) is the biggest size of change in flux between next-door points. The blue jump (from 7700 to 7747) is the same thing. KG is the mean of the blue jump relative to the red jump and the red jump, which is 10.1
